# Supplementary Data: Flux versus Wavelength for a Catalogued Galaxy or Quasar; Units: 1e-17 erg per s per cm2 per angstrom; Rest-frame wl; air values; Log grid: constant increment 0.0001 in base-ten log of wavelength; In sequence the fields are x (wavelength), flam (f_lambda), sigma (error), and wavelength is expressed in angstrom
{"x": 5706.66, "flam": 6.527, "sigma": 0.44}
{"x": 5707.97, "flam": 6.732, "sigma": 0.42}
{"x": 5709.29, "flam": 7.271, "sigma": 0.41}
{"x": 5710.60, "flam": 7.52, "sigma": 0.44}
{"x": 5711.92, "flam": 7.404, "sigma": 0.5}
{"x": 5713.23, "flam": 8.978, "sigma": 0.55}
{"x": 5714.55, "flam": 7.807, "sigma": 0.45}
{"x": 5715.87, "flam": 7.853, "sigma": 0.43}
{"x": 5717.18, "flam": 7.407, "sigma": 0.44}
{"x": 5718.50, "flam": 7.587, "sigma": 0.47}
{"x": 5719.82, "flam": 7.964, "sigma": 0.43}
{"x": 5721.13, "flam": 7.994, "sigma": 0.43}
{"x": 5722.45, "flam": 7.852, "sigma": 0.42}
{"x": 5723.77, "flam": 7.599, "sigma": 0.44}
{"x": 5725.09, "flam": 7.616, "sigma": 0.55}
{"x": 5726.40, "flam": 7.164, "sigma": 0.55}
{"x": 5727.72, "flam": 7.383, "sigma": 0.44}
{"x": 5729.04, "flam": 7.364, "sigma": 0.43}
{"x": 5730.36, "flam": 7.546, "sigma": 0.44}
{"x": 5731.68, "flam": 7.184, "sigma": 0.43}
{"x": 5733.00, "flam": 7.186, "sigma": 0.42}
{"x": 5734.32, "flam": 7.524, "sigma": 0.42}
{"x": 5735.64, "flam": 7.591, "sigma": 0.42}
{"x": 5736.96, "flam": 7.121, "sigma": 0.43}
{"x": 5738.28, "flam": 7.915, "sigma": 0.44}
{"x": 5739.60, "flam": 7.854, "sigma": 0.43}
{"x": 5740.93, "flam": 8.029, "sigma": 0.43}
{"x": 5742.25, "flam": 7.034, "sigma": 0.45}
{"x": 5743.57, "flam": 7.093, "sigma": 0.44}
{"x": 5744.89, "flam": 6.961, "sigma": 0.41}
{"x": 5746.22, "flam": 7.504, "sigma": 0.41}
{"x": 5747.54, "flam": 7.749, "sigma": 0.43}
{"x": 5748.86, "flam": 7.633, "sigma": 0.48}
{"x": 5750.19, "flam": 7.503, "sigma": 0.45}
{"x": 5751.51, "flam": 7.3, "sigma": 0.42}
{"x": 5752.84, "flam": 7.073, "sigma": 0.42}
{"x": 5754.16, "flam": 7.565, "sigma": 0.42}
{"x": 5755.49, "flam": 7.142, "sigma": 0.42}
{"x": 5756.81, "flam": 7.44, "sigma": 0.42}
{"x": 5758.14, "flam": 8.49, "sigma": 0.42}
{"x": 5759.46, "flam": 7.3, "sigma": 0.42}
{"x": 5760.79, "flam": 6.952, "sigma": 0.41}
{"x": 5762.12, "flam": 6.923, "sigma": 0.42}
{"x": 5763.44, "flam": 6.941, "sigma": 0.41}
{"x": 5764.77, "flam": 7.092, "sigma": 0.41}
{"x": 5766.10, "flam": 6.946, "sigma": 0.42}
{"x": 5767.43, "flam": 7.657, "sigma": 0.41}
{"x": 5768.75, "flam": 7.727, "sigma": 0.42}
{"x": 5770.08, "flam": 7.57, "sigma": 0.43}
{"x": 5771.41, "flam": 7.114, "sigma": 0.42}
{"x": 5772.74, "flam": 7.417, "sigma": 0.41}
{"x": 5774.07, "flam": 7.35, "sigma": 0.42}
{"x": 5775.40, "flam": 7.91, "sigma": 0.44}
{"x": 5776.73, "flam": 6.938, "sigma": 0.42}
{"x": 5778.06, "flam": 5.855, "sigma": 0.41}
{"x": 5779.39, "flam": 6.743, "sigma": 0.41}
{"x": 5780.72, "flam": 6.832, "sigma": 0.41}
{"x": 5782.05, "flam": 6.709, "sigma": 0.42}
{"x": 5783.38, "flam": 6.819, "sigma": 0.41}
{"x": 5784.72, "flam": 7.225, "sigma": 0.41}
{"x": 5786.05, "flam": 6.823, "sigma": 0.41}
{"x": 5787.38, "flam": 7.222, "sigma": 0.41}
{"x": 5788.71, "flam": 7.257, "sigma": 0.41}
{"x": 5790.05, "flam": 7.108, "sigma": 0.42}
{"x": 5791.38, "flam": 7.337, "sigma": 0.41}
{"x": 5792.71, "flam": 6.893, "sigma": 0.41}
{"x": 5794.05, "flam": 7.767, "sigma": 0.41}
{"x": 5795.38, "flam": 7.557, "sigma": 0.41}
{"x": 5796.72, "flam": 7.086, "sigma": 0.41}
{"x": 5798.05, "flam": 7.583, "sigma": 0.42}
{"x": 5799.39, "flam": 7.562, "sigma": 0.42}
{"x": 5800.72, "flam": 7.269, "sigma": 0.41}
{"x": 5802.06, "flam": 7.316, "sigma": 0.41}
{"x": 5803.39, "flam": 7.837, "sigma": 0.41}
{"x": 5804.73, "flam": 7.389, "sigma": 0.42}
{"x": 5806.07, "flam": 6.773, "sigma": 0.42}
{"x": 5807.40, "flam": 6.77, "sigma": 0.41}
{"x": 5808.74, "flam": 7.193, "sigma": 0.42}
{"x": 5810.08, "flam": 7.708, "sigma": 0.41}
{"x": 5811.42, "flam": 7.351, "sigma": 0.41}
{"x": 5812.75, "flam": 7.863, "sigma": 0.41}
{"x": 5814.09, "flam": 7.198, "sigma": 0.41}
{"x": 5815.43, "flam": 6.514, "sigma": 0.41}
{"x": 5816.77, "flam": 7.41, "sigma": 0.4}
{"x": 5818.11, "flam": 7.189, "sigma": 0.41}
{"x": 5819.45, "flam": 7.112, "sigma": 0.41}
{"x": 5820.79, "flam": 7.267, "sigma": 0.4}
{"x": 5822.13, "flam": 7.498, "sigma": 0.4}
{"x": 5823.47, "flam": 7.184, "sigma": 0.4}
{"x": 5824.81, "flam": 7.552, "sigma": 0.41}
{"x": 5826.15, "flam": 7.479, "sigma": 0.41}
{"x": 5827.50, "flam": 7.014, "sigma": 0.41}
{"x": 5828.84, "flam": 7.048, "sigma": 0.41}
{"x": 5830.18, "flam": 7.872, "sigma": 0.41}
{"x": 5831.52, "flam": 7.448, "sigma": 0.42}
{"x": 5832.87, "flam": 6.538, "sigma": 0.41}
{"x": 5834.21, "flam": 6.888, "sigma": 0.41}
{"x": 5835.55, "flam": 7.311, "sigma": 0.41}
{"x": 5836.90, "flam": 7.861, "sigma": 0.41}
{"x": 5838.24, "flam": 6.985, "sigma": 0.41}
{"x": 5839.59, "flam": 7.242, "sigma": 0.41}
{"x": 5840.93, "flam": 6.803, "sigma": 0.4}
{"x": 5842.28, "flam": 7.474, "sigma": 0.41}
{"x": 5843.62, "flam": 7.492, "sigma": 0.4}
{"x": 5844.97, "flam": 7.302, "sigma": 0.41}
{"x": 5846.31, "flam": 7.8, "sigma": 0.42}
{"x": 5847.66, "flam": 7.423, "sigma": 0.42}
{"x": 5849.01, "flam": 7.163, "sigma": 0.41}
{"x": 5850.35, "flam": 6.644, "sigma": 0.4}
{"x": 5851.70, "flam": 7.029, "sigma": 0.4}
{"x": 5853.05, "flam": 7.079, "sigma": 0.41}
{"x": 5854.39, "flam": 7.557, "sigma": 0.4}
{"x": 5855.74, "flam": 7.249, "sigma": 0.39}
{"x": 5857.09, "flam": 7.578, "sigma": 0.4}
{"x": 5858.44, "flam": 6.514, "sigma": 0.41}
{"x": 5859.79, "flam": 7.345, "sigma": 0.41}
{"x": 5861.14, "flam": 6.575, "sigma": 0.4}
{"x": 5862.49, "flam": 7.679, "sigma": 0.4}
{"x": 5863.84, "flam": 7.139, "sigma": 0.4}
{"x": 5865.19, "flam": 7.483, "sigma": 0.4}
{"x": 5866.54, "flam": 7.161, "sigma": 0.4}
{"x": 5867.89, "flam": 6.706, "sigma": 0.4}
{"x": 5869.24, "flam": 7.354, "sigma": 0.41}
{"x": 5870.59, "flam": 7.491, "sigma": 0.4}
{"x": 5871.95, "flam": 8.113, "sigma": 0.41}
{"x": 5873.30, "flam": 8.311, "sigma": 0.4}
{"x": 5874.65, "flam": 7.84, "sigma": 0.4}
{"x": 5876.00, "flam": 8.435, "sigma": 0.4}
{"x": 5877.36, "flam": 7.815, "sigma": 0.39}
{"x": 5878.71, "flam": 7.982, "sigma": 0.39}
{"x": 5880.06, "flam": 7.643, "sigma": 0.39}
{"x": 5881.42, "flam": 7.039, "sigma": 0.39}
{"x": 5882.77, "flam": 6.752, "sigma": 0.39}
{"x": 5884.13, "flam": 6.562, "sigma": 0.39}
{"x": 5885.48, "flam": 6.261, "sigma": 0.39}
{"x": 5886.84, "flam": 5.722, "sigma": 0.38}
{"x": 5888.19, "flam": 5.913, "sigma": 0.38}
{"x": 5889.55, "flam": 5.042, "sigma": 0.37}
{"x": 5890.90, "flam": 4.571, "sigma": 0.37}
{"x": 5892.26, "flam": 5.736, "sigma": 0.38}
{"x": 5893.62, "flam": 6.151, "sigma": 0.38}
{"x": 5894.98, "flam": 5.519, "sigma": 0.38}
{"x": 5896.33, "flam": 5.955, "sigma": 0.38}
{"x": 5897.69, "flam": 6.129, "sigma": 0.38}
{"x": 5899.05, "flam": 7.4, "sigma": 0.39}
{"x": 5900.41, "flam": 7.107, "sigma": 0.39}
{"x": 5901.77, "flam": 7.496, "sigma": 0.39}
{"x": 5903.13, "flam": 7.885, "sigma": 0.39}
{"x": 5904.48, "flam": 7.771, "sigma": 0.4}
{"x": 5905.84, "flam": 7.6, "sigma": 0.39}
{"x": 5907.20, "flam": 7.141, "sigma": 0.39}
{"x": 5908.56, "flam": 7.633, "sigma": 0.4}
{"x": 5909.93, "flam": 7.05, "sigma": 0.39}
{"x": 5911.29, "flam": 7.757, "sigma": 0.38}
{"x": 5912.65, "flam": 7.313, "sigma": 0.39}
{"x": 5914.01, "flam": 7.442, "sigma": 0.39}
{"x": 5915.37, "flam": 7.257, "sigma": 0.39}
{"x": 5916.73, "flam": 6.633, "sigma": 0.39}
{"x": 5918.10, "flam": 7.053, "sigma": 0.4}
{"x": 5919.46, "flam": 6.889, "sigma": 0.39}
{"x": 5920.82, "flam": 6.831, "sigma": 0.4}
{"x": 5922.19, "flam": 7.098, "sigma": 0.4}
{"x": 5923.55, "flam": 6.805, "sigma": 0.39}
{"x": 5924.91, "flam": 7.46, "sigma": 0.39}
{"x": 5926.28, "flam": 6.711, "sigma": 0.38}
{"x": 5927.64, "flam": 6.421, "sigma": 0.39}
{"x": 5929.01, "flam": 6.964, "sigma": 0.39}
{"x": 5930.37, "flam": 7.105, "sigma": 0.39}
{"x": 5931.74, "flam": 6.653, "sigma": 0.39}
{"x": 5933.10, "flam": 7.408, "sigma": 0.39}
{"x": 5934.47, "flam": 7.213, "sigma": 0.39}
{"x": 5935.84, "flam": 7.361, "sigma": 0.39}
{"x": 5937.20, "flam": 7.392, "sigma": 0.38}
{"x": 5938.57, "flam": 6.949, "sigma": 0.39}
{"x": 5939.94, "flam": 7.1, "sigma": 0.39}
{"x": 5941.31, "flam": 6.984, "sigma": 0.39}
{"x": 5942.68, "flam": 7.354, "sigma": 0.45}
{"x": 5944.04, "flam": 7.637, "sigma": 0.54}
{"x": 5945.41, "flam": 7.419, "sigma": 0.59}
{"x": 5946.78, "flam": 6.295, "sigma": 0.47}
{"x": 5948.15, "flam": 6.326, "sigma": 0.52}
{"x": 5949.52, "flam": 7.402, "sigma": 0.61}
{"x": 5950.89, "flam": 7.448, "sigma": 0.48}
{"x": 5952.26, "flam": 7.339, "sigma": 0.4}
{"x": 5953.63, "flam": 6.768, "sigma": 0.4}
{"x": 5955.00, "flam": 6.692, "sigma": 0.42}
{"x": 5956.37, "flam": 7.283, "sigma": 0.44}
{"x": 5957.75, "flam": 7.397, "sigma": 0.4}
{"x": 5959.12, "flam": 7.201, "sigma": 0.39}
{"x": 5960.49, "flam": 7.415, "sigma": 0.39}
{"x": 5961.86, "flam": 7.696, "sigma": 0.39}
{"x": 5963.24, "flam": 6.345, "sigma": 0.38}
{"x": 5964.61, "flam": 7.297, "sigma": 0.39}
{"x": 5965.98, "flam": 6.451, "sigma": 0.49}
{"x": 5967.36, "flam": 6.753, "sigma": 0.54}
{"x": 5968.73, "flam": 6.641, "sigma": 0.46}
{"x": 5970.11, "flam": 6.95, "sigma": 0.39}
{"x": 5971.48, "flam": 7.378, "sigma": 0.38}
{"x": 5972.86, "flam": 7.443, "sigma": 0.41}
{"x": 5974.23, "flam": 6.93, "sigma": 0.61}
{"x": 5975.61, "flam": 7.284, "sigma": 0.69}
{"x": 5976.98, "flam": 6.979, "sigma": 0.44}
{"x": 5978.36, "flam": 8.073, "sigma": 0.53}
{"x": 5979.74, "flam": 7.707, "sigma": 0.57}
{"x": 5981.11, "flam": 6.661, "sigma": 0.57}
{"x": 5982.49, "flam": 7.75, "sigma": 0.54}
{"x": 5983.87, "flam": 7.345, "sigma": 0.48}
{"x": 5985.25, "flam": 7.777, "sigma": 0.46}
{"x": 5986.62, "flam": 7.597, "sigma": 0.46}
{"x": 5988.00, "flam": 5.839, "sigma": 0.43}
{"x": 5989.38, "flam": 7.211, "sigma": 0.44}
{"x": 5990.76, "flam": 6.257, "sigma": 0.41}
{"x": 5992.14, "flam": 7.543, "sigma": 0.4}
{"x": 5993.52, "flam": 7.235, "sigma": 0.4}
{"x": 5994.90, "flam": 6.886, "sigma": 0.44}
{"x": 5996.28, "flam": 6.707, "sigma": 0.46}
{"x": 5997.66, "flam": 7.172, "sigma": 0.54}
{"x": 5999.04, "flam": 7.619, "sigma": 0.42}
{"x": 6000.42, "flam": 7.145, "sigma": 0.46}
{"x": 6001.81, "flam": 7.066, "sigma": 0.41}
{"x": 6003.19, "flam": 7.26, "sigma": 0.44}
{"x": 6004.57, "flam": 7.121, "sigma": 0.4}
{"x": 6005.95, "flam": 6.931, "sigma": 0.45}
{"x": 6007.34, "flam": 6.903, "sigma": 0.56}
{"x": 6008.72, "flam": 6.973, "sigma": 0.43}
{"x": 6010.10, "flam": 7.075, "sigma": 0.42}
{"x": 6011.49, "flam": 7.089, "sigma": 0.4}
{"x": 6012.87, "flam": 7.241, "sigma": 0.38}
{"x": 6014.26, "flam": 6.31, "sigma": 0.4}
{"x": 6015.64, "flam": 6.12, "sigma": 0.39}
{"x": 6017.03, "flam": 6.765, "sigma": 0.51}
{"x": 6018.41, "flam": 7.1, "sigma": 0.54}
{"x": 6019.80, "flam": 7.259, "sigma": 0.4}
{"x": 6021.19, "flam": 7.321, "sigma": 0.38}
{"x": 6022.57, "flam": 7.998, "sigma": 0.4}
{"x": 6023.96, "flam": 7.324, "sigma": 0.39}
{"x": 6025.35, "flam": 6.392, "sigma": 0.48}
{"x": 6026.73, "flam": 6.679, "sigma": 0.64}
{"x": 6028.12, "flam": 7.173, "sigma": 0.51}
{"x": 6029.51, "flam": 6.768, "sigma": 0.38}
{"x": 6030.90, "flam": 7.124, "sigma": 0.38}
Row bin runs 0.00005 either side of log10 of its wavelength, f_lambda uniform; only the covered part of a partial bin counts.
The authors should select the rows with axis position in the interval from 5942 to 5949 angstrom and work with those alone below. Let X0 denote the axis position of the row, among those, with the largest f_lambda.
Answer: 5944.04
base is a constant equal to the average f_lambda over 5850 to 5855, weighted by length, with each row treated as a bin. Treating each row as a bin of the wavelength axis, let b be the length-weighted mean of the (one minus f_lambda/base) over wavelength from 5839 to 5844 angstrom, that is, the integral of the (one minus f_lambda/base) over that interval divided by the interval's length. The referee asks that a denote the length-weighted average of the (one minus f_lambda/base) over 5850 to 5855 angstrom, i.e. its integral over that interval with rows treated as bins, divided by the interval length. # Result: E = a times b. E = 0.0000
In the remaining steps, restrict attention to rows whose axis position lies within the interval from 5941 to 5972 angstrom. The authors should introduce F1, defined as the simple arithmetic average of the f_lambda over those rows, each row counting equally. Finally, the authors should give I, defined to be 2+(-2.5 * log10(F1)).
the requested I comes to -0.123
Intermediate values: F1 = 7.06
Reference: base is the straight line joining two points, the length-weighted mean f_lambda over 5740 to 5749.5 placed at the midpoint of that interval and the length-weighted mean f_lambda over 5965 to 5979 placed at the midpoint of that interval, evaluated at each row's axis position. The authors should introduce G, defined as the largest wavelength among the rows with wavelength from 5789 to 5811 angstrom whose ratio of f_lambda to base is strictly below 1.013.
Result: 5808.74 angstrom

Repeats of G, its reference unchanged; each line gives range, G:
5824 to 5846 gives 5844.97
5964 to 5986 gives 5981.11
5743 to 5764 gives 5763.44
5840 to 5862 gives 5861.14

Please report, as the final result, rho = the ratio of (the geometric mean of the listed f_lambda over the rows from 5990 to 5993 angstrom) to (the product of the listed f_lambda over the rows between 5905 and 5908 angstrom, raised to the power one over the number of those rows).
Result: 0.93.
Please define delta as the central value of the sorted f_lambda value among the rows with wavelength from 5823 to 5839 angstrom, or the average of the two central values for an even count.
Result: 7.25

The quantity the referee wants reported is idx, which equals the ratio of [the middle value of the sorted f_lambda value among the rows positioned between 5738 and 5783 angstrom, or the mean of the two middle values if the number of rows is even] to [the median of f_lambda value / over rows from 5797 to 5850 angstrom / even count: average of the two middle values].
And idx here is 1.00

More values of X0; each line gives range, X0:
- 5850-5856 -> 5854.39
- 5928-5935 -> 5933.10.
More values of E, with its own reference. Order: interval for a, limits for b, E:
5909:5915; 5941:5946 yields 0.0016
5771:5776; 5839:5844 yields 0.0010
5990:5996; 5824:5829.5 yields -0.0005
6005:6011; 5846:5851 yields -0.0003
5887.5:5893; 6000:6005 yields -0.0016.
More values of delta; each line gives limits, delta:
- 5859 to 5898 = 7.04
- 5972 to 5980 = 7.36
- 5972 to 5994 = 7.31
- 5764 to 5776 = 7.42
